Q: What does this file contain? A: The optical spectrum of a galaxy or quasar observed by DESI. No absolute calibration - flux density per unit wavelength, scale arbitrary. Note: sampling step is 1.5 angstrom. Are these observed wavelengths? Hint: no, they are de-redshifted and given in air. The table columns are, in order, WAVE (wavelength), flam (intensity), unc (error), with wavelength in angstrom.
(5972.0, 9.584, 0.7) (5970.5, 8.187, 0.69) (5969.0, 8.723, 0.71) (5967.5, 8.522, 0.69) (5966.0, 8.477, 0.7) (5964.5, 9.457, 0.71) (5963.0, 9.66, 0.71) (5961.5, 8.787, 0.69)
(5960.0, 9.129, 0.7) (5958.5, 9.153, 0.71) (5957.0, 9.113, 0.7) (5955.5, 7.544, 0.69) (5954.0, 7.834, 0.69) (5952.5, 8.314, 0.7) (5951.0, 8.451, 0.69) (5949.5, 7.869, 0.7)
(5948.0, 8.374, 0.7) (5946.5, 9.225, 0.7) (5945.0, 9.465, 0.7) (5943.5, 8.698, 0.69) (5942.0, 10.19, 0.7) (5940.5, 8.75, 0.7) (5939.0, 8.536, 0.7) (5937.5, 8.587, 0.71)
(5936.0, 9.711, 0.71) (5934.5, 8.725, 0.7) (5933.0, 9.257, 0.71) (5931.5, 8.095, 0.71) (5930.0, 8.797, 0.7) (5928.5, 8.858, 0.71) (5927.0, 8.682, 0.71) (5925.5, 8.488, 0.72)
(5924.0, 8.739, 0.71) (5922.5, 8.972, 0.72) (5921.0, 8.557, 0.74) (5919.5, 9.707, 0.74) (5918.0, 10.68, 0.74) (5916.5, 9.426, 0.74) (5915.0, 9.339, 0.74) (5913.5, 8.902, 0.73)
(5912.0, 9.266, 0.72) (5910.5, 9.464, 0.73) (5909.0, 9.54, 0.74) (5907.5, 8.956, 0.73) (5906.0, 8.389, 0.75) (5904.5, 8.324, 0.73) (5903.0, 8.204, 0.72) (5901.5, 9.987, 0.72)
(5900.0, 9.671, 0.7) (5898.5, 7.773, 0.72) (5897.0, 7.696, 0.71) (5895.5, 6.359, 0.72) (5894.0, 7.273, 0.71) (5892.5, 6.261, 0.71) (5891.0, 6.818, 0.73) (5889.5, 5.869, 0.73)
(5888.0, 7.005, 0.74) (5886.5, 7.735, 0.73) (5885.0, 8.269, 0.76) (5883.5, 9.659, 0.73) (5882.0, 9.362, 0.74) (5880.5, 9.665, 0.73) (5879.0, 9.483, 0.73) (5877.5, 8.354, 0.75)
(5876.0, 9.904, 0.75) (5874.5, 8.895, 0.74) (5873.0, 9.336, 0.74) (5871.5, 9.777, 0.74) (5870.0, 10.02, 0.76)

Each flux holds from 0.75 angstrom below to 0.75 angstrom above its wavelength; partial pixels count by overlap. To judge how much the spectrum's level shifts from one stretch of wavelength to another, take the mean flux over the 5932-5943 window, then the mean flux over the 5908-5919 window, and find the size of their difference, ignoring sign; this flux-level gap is 0.4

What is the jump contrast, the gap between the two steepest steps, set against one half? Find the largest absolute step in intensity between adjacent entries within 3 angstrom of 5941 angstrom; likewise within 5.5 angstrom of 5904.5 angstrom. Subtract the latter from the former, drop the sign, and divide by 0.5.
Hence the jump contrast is 0.58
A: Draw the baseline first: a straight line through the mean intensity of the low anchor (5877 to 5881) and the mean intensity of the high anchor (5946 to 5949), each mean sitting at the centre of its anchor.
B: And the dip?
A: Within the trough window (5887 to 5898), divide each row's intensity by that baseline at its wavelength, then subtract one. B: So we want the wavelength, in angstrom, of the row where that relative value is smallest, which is 5889.5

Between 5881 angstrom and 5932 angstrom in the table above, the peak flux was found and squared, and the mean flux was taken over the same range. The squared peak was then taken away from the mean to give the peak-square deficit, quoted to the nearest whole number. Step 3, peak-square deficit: -106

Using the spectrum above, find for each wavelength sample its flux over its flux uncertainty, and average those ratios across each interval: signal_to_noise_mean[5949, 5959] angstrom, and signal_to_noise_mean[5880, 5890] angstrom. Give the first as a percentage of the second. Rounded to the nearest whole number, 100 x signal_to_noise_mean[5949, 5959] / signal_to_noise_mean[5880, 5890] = 107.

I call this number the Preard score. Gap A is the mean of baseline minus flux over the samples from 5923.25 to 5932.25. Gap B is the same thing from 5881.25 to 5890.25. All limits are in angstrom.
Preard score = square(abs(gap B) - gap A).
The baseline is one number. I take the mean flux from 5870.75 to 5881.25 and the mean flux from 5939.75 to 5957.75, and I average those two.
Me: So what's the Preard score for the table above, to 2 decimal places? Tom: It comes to 0.39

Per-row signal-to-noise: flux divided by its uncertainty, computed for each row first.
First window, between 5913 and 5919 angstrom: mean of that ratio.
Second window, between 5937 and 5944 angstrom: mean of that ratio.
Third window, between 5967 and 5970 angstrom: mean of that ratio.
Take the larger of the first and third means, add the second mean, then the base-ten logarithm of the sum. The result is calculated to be 1.41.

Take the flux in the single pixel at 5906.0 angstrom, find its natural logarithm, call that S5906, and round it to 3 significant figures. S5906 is 2.13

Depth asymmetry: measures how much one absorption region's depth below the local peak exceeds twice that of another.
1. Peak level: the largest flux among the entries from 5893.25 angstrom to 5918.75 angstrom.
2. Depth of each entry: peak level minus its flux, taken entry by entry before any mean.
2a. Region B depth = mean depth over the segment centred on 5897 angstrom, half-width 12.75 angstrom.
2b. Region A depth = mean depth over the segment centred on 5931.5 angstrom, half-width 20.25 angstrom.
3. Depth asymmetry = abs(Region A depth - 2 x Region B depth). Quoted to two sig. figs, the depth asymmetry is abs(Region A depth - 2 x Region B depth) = 3.9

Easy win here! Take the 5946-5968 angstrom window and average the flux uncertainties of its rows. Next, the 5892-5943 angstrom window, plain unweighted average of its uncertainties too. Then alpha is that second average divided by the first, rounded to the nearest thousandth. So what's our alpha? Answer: 1.029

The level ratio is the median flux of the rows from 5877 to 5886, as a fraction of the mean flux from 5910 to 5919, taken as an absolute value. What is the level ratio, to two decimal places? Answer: 0.99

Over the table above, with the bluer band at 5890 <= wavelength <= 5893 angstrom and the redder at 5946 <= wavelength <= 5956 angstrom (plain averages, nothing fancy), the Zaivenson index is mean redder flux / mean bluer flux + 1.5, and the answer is 2.8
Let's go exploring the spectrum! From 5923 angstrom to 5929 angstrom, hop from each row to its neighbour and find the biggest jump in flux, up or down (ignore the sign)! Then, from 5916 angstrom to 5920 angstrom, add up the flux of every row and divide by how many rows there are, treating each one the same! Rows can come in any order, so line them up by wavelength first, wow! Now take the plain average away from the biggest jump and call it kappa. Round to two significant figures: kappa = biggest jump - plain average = -9.7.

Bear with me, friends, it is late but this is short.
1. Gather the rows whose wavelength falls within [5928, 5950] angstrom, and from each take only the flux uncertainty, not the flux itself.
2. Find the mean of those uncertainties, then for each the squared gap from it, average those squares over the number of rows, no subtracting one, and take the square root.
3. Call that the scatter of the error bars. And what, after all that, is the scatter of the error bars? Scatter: 0.0057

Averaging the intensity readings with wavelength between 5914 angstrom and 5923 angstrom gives 9.4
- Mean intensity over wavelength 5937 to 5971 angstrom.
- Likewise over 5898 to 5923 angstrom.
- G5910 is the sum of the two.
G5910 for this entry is 17.9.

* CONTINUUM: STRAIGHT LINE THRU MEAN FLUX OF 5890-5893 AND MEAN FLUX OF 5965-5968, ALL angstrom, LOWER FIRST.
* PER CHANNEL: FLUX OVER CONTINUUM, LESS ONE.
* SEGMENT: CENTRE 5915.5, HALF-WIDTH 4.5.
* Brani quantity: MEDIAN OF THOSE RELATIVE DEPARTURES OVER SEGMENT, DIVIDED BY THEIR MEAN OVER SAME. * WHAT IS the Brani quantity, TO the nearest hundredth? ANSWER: 0.94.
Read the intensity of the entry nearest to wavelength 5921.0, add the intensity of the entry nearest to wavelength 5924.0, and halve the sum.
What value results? 8.65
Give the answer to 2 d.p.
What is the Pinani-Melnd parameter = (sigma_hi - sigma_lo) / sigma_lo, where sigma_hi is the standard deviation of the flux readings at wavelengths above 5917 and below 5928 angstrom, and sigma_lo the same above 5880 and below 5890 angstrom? -0.45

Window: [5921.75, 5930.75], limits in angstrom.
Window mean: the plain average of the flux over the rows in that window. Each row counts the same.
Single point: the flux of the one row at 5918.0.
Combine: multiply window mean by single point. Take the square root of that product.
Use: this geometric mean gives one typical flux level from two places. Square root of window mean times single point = 9.67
